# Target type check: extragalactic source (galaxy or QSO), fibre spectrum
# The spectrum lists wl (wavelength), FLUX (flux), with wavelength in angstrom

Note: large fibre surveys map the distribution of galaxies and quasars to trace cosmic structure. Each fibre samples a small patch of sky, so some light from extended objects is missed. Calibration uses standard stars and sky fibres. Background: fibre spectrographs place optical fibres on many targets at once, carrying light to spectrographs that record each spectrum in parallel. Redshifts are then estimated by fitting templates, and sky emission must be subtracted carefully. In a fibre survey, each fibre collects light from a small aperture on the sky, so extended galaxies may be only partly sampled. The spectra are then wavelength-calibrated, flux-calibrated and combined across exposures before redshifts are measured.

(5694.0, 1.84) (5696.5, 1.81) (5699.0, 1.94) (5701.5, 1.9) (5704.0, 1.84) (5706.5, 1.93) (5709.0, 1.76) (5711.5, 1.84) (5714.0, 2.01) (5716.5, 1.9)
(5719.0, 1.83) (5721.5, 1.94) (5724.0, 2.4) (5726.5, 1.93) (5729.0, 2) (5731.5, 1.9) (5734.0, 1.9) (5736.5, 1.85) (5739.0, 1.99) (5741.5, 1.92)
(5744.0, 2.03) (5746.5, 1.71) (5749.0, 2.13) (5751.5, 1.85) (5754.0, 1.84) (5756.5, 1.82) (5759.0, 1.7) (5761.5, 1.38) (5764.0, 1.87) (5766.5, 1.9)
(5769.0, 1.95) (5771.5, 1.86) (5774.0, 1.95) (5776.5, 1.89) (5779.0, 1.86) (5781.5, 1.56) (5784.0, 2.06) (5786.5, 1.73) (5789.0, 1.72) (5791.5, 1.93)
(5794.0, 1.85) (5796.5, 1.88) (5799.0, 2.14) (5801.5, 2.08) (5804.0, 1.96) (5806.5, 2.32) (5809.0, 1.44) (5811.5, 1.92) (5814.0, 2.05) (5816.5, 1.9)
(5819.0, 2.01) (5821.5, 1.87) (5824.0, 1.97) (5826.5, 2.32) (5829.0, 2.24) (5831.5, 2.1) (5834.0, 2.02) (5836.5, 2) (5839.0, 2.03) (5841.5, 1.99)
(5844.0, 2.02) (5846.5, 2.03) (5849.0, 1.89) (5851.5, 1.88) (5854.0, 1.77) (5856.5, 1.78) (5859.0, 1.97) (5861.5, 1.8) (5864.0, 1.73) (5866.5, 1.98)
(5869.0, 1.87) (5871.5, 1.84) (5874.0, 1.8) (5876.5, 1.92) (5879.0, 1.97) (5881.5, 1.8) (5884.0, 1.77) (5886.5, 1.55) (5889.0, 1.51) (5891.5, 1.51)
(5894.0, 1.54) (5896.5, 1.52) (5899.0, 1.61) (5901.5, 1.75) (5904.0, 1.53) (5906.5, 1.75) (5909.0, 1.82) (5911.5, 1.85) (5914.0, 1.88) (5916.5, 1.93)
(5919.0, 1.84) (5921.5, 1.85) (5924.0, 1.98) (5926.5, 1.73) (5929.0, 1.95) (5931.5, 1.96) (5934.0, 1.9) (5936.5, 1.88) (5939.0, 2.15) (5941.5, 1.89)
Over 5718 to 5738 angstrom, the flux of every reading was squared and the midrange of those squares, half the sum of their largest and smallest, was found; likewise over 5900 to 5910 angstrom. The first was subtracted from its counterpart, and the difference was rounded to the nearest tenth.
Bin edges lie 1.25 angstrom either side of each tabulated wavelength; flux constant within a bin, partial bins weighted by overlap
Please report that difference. -1.7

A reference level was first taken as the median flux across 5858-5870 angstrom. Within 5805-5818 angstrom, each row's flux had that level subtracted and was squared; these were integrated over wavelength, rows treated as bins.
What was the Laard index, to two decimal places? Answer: 1.06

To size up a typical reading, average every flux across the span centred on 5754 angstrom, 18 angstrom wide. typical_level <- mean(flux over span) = 1.78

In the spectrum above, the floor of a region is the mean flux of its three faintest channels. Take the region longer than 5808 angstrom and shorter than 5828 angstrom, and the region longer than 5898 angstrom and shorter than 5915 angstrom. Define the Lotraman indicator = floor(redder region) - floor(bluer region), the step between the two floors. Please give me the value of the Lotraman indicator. -0.11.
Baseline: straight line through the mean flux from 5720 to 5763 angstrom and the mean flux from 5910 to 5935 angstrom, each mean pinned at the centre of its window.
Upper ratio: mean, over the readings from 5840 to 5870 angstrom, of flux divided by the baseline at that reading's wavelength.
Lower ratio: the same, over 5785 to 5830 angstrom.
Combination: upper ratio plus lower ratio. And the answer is 2.04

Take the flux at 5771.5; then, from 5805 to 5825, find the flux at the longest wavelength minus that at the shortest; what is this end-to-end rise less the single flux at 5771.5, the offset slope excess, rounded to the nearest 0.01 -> -2.21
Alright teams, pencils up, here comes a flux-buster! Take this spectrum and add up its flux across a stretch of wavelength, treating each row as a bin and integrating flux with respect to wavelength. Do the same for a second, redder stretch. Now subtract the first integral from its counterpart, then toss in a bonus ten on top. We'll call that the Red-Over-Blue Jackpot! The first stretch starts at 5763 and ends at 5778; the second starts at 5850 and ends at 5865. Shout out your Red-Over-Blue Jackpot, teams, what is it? 8.8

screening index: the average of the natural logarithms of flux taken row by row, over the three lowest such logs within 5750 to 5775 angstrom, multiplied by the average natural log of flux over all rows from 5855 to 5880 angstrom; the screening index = 0.301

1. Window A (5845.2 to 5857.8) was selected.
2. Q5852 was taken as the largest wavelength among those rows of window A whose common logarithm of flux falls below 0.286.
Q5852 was 5856.5 angstrom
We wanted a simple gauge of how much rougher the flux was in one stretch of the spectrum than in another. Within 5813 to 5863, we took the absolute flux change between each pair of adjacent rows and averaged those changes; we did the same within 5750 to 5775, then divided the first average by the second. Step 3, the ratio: 0.74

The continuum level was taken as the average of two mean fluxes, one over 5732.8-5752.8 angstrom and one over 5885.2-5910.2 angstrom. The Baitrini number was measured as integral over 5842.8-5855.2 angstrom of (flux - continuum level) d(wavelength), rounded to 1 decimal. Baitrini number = 1.9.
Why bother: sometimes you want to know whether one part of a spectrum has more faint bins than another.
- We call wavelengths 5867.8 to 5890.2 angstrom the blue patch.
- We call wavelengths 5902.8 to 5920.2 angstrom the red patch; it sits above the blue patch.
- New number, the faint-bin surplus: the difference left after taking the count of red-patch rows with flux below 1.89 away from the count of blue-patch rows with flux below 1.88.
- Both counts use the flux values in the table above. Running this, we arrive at 1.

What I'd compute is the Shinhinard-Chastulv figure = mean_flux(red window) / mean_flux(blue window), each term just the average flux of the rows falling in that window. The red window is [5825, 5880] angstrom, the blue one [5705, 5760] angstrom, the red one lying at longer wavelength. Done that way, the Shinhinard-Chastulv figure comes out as 1.02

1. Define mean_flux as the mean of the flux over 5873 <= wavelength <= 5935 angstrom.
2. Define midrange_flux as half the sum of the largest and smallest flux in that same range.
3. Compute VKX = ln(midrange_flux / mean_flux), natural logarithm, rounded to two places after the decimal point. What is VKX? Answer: -0.01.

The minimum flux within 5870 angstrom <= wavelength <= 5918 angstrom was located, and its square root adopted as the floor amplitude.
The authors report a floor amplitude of 1.23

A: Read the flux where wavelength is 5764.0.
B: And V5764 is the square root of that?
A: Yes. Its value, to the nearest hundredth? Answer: 1.37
